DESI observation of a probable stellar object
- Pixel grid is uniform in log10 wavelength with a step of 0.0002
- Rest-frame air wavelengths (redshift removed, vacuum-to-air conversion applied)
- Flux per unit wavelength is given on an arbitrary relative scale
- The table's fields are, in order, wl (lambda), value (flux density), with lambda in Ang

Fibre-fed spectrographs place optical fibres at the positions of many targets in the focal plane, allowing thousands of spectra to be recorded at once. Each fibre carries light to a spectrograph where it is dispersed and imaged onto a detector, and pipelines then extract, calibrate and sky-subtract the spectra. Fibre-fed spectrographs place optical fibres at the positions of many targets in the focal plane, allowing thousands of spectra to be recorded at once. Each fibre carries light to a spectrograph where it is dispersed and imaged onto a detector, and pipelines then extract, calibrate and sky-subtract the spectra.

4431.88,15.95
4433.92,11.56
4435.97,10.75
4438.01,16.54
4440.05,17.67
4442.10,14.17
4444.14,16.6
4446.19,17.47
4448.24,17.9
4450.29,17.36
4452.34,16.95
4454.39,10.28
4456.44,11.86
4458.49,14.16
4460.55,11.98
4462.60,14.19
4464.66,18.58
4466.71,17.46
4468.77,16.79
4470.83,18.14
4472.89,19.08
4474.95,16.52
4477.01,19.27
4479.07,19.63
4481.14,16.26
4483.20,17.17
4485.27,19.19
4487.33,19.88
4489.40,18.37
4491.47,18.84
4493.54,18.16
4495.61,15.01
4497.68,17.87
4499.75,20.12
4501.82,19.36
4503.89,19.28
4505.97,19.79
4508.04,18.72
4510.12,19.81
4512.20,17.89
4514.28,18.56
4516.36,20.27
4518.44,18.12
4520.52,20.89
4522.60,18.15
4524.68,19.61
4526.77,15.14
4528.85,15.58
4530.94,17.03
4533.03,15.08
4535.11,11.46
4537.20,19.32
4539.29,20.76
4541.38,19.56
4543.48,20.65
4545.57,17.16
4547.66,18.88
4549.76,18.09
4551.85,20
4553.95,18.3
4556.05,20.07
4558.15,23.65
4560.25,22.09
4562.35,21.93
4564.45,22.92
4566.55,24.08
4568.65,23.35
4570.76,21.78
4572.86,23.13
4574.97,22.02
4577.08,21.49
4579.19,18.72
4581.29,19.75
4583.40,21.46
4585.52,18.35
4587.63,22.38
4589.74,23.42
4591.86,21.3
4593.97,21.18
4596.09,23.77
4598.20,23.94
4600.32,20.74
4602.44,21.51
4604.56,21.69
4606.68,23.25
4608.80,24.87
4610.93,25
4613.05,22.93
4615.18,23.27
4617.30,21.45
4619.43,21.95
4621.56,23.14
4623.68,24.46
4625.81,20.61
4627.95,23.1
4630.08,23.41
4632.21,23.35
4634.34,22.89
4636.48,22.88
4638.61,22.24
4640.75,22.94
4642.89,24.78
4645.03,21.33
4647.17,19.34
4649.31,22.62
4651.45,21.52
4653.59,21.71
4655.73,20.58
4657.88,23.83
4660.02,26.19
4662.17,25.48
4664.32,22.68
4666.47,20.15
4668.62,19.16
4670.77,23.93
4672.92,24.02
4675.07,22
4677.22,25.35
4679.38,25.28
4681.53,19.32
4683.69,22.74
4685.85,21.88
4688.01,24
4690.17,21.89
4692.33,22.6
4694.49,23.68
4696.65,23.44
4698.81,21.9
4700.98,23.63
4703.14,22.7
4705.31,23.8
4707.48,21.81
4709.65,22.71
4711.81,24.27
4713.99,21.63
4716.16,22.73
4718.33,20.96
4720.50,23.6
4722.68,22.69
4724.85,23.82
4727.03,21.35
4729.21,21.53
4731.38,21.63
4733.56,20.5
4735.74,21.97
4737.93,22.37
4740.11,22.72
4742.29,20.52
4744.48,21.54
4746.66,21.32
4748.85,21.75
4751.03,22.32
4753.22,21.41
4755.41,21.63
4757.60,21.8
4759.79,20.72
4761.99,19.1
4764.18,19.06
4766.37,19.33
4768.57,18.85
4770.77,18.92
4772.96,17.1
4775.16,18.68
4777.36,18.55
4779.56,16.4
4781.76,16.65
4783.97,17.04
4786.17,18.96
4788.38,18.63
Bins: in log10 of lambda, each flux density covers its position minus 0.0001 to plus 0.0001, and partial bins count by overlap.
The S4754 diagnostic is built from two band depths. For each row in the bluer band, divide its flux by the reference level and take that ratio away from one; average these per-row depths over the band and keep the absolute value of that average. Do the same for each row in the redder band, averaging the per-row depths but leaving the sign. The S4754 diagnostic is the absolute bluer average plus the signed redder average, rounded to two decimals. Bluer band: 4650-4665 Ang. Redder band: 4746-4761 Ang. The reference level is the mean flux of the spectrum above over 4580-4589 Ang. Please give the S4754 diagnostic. 0.08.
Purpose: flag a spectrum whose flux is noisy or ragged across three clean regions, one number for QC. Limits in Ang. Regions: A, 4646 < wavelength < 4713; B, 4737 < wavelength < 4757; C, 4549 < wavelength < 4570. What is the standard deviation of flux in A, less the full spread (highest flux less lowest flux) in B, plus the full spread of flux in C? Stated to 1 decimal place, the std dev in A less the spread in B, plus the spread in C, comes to 5.6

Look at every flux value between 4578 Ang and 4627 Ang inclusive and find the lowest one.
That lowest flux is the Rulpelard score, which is 18.35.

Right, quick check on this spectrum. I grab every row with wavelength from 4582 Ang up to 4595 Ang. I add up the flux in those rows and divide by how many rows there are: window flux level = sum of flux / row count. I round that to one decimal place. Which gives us 21.3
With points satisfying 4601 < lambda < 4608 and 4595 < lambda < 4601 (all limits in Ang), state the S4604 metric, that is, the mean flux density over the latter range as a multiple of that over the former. 1.03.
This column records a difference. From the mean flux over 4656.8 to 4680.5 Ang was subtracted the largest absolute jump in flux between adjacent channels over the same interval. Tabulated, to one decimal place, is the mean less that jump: 18.7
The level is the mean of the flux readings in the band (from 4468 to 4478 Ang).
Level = 18.0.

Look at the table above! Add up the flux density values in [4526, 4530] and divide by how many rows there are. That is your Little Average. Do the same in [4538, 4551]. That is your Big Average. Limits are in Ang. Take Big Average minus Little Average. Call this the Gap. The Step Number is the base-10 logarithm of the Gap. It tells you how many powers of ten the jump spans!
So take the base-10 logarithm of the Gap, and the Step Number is 0.58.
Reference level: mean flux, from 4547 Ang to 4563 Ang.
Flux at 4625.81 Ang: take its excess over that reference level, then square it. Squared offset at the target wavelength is 0.1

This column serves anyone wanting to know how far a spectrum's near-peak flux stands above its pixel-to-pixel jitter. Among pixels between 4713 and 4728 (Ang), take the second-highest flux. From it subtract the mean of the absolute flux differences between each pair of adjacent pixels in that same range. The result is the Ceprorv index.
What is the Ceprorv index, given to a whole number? 22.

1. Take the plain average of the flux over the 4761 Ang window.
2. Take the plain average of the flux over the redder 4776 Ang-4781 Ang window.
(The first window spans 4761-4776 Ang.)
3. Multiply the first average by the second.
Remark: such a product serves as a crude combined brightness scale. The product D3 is 327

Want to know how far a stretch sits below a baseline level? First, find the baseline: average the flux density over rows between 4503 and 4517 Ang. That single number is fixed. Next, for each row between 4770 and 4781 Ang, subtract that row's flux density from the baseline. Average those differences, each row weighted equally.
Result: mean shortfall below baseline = 1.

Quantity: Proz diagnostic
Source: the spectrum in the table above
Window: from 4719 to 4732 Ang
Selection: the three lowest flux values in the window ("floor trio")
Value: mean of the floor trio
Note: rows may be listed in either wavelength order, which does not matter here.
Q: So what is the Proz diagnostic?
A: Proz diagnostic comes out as 21.5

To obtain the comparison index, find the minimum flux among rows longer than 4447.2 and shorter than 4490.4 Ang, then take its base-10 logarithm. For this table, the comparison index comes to 1.01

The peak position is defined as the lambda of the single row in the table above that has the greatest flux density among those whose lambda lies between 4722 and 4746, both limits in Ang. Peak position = 4724.85 Ang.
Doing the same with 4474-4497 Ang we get 4487.33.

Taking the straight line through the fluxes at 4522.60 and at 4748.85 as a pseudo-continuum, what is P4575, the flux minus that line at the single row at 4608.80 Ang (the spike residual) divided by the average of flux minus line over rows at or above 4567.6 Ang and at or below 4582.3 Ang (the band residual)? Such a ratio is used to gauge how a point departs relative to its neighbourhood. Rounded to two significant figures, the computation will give 2.2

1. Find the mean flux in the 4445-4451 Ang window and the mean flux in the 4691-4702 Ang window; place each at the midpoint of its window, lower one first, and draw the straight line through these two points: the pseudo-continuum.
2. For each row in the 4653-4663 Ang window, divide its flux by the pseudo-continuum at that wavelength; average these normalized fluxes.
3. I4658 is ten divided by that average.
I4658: 9.4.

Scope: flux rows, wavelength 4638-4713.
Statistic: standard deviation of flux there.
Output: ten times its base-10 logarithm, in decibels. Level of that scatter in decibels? 2.4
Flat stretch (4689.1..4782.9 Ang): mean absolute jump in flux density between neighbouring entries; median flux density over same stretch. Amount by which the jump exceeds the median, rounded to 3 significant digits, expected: -20.6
